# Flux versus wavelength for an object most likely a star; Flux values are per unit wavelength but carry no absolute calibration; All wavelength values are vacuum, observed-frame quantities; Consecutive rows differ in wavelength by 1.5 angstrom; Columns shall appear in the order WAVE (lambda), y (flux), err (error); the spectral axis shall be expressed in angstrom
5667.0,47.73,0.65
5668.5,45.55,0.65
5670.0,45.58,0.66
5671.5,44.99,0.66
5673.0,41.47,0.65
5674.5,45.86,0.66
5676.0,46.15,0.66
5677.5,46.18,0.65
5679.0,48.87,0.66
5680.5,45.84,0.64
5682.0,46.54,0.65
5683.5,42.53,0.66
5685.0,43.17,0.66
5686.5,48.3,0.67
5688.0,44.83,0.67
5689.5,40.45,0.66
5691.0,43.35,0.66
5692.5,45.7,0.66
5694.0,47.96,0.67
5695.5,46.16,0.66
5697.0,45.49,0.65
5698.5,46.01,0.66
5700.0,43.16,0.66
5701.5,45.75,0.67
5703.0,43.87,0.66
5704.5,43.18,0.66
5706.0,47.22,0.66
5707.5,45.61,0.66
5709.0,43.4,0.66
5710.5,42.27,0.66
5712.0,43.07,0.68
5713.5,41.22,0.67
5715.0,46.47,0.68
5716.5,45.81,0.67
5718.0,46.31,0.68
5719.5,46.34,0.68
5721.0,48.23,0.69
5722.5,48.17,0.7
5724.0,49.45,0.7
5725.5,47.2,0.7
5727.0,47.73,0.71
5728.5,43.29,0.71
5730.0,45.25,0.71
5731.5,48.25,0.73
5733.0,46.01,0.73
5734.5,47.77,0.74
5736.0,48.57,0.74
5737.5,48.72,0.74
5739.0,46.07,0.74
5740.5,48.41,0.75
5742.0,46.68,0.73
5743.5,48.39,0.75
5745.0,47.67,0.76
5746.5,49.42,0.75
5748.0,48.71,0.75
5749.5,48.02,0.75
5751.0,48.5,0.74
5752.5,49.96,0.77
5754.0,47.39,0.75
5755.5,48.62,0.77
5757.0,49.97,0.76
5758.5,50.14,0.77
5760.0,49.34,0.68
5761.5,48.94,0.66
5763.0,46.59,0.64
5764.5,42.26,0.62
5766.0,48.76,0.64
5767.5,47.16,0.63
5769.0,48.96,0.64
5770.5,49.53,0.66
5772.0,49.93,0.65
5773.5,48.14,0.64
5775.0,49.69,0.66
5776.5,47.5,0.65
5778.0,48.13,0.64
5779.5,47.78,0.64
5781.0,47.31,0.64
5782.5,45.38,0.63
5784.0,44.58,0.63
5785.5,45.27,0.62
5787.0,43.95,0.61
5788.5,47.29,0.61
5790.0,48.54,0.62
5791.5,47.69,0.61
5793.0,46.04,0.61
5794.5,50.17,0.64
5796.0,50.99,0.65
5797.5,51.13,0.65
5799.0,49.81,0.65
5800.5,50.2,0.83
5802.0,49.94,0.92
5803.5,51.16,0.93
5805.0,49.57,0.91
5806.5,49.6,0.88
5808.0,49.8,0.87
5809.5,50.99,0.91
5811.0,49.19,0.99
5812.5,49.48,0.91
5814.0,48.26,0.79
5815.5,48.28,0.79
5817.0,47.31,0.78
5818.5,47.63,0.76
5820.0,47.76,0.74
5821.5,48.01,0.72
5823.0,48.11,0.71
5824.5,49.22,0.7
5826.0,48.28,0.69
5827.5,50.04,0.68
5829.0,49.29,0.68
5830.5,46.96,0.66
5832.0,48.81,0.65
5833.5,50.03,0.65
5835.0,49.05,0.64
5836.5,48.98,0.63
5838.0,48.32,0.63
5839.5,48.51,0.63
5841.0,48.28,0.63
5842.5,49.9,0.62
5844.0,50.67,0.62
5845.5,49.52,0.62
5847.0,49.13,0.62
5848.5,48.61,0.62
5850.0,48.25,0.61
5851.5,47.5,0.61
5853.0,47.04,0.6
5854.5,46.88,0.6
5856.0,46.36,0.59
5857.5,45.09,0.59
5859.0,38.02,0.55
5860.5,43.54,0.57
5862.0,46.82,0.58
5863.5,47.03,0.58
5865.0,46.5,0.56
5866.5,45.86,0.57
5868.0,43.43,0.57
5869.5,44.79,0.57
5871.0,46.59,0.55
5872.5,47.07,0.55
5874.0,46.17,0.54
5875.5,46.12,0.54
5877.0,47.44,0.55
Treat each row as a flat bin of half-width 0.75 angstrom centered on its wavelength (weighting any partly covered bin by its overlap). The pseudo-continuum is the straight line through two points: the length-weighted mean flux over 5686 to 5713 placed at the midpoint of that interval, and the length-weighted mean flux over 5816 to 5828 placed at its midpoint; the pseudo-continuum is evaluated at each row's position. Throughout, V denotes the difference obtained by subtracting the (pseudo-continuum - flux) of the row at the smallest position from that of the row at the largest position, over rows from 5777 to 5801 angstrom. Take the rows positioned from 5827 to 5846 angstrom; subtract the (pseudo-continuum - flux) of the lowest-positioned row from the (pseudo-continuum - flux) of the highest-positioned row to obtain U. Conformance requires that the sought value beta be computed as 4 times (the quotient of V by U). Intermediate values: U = 1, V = -1.4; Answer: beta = -5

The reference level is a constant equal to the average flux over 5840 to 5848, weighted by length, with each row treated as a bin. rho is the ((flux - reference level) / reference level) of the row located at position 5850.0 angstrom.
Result -0.024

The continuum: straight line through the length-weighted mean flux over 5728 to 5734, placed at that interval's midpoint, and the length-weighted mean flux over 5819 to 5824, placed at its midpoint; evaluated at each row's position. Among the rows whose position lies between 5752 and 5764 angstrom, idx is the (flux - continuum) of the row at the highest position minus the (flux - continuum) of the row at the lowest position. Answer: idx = -3.6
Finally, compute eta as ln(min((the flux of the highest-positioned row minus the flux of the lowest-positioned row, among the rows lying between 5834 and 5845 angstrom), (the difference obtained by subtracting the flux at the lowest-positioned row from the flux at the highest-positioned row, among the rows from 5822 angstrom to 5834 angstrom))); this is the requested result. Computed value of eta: 0.5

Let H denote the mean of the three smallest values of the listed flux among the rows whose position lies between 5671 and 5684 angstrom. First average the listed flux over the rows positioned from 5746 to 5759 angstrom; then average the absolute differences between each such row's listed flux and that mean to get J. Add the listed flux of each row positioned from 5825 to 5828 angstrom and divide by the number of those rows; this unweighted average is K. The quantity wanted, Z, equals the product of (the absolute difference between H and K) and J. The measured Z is 4.9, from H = 43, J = 0.80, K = 49.2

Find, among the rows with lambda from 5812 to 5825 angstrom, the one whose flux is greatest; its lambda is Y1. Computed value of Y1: 5812.5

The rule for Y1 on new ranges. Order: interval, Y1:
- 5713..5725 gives 5724.0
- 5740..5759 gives 5758.5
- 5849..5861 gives 5850.0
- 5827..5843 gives 5827.5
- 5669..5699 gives 5679.0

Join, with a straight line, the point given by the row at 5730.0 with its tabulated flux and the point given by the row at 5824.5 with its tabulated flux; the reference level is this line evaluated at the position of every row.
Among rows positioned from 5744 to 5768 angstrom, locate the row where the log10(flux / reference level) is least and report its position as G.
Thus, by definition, 5764.5 angstrom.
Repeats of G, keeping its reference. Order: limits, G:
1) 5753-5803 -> 5764.5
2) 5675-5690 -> 5689.5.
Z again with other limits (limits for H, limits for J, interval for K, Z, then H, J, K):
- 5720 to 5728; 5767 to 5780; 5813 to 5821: 0.1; 48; 0.88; 47.8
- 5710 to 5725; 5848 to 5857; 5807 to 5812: 5.3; 42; 0.68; 50.0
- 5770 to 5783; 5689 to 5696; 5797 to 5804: 8.4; 47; 2.26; 50.4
